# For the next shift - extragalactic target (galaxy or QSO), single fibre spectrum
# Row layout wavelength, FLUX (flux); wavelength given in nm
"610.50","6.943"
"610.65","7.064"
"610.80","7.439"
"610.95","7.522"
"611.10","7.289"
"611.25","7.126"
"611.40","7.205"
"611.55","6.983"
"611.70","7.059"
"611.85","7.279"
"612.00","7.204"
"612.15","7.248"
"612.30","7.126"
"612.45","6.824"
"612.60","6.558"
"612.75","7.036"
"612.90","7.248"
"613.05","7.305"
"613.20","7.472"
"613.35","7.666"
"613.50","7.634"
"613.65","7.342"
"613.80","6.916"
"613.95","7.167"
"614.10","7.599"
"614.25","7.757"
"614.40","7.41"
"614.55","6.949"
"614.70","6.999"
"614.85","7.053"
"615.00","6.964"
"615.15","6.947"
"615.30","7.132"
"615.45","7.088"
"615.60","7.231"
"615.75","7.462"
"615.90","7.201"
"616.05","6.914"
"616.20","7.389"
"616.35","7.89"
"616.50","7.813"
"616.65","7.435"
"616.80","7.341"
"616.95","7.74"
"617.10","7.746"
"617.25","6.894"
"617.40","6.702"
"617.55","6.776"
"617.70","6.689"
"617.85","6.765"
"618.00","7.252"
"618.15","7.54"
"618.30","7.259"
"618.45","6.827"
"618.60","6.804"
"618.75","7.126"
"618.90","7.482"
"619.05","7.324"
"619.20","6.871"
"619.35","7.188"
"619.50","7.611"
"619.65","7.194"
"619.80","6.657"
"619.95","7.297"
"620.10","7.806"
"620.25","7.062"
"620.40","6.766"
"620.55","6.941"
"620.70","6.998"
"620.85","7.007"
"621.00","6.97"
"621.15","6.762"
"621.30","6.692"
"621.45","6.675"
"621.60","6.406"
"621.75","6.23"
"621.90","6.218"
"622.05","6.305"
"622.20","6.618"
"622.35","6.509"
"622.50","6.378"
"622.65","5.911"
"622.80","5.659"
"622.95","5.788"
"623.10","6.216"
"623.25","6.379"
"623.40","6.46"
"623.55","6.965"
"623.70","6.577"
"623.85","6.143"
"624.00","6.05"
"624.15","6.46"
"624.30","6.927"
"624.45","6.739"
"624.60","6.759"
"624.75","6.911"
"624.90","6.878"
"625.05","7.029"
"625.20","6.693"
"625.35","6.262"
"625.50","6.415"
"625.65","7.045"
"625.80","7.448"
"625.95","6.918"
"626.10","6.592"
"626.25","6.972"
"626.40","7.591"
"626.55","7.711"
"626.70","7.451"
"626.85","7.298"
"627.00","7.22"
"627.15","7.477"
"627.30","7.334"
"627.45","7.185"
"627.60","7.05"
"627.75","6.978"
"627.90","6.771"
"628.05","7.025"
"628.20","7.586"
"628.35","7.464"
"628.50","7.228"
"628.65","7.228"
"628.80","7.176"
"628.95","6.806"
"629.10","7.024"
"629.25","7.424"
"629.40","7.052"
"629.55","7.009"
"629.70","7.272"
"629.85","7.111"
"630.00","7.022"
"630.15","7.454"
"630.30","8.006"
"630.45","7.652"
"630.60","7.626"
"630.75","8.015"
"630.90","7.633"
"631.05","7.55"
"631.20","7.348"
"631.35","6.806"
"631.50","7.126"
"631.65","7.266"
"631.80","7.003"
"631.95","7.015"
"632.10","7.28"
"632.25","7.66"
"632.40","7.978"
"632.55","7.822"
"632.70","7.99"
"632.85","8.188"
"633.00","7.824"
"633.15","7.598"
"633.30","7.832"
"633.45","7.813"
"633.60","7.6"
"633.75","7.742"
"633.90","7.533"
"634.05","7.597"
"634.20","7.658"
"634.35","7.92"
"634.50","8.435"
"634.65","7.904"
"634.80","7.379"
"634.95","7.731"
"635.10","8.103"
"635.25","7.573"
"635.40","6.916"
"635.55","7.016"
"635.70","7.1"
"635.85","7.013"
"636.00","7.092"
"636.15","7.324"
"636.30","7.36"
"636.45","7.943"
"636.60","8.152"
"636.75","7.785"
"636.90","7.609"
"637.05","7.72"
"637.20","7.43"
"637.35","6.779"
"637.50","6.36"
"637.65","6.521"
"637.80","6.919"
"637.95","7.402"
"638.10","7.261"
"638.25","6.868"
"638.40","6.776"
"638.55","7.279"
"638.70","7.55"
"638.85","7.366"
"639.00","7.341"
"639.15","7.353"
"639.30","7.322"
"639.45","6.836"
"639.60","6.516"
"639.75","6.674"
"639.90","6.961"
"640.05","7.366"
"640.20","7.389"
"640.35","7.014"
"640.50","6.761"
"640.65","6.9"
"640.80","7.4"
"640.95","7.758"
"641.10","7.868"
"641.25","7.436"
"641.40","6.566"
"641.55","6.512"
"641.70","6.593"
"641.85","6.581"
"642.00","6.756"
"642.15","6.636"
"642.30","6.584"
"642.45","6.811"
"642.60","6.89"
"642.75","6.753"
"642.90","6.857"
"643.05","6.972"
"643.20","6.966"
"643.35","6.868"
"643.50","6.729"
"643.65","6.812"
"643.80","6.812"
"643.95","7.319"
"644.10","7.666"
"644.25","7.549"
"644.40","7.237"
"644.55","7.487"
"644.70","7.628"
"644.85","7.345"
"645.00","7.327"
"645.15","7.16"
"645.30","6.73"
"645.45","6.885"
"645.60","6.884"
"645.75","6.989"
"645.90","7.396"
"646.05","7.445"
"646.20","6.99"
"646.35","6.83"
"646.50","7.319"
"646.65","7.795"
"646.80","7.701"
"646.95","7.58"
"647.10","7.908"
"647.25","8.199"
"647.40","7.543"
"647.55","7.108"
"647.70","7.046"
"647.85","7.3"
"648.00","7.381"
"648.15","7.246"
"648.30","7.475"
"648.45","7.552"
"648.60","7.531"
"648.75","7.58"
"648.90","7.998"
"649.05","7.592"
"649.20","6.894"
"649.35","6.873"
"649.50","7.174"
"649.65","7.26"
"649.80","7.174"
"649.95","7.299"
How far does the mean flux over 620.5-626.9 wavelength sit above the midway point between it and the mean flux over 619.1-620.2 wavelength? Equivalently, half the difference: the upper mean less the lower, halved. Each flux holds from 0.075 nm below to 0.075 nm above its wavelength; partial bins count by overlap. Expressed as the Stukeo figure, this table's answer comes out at -0.28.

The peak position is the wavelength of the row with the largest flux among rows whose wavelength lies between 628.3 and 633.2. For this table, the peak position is 632.85 nm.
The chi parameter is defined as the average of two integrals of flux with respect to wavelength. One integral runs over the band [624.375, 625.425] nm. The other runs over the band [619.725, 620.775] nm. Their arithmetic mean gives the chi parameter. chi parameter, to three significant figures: 7.26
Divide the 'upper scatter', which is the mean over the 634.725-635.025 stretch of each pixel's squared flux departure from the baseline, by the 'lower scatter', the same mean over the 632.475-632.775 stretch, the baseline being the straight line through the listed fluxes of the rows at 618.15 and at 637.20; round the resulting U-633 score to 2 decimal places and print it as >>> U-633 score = 0.21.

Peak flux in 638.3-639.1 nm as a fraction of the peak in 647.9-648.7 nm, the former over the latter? 1.00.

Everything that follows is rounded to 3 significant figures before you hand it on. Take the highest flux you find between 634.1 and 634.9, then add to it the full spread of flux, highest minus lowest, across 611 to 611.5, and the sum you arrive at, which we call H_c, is 8.60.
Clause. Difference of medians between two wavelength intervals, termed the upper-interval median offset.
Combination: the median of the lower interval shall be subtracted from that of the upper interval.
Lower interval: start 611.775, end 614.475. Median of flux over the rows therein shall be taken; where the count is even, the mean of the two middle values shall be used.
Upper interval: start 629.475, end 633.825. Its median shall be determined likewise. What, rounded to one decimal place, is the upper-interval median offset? 0.3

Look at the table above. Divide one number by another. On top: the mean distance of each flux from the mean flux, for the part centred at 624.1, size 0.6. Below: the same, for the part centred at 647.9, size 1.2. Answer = 1.9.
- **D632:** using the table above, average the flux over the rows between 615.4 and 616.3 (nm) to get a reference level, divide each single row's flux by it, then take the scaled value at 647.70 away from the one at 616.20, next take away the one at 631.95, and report -0.92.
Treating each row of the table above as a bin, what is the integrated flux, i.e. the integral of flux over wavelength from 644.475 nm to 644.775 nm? 2.27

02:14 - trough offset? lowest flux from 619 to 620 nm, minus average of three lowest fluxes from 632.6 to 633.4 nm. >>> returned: -1.1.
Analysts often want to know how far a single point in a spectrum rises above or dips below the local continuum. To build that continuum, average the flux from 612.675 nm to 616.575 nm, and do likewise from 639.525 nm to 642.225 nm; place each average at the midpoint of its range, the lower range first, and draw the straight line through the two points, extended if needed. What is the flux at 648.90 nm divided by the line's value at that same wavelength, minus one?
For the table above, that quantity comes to 0.16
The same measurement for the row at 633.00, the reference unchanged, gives 0.11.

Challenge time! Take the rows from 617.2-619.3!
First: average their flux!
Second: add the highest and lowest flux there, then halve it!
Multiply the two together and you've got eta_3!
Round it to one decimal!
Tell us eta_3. 50.0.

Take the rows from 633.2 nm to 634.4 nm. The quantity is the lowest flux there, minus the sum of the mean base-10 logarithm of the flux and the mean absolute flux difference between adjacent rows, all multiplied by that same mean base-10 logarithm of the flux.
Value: 5.77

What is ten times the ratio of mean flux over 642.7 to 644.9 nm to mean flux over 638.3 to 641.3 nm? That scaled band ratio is 9.9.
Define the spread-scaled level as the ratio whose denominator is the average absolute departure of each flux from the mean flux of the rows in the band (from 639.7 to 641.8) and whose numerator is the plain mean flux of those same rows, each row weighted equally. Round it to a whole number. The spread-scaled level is 18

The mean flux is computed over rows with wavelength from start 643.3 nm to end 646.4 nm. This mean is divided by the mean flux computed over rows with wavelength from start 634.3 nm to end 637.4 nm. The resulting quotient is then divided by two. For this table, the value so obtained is 0.474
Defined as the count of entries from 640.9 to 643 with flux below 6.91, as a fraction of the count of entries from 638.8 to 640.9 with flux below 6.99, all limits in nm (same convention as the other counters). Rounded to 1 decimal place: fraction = 1.8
